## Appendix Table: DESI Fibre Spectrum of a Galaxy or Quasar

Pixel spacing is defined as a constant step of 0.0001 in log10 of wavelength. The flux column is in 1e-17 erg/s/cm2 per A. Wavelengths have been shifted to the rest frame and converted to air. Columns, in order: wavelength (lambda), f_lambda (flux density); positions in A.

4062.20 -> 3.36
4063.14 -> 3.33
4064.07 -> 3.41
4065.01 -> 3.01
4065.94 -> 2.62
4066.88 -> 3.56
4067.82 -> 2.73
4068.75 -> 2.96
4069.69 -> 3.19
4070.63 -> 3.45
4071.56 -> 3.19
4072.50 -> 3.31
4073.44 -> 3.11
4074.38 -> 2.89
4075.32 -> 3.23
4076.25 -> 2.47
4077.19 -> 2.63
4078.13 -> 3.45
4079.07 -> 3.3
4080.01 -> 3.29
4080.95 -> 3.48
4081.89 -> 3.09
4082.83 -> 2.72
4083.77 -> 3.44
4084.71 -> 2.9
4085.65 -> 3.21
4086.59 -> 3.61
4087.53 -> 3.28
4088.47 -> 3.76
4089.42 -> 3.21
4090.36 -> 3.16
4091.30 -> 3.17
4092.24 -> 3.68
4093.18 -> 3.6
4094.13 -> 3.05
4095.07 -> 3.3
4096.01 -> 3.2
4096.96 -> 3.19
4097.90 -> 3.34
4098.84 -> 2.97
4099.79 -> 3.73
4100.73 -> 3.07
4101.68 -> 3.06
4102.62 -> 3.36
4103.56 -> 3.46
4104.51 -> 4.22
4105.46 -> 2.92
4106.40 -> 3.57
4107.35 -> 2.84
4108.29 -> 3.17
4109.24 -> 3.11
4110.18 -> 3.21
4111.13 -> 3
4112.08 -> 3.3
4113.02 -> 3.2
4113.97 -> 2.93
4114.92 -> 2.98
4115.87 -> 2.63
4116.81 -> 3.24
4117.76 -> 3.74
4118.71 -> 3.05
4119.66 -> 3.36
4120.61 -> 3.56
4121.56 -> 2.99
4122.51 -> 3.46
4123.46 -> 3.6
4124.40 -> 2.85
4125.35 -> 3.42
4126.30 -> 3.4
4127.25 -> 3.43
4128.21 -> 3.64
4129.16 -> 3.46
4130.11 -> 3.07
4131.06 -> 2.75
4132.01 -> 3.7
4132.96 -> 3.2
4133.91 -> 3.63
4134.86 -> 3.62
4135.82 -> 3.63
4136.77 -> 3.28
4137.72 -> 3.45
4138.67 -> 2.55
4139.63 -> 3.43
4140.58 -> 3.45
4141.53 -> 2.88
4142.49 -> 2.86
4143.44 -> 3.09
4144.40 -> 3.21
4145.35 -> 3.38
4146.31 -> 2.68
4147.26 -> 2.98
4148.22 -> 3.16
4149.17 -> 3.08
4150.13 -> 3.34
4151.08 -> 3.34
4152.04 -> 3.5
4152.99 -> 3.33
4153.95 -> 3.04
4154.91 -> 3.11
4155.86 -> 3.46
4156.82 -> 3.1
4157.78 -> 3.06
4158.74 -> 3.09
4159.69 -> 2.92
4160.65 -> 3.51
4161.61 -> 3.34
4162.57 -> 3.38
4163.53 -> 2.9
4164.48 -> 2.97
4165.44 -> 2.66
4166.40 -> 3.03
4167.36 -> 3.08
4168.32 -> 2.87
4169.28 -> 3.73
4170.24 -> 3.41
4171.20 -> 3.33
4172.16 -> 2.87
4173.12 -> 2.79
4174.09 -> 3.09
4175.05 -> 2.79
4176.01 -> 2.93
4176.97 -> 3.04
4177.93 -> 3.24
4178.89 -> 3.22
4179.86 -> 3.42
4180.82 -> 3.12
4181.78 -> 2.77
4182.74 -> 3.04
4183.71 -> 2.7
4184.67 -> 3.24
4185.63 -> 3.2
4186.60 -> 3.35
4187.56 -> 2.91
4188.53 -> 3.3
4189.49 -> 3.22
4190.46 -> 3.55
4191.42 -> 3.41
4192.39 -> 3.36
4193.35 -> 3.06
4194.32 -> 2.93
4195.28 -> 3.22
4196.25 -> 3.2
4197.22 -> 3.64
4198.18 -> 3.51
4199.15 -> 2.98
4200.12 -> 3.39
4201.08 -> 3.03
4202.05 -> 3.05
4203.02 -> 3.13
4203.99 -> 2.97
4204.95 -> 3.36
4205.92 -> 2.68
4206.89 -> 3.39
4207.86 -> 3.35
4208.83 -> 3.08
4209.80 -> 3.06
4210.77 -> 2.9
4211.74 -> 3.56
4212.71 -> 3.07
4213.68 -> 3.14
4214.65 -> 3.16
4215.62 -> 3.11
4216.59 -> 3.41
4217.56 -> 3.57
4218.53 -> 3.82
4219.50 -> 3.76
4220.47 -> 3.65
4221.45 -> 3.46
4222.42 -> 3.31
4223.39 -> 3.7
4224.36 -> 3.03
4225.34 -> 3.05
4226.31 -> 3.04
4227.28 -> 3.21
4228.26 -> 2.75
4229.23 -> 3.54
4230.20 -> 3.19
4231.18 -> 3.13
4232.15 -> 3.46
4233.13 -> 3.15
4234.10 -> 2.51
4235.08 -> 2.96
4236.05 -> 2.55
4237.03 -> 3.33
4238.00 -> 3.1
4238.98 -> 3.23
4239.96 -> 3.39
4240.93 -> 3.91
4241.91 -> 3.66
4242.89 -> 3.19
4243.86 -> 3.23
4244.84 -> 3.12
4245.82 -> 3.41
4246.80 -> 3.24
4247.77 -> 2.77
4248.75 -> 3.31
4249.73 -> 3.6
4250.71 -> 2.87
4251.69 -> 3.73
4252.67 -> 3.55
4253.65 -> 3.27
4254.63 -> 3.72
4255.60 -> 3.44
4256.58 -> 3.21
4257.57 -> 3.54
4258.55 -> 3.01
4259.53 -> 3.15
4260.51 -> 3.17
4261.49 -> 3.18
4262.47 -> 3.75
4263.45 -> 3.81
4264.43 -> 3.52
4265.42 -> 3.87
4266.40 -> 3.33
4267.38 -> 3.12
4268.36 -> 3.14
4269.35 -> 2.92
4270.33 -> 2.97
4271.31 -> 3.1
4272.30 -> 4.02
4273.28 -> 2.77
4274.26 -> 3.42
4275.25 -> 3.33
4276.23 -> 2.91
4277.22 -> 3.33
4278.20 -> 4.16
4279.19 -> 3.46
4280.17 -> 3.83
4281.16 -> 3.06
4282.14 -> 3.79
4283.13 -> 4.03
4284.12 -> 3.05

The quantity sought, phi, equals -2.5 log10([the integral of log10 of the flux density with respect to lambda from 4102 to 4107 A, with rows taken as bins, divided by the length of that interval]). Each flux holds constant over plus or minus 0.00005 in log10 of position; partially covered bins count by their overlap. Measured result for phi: 0.67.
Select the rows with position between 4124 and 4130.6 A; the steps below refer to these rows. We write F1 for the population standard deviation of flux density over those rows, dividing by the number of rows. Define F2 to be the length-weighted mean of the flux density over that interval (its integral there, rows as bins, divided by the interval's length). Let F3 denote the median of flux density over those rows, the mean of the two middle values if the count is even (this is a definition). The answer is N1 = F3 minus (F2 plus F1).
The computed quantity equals -0.15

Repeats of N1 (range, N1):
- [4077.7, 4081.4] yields -0.09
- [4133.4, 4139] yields -0.23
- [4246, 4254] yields -0.32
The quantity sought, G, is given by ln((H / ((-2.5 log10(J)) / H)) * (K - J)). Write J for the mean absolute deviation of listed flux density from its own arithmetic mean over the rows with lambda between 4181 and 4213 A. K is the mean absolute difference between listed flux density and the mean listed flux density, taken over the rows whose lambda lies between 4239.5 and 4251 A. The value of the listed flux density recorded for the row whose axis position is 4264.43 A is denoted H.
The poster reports -1.39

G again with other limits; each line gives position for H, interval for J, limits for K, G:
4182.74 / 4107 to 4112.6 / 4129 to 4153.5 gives -0.64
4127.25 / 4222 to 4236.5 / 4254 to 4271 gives -2.01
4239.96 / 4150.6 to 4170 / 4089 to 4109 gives -1.83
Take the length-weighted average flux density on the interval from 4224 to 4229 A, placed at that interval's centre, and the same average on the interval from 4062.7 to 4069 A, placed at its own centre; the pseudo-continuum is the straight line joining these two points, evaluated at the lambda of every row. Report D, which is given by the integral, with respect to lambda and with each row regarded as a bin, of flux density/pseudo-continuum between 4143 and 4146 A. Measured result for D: 3.1 A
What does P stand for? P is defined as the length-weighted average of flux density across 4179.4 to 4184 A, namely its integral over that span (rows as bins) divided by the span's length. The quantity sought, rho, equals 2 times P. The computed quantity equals 6.04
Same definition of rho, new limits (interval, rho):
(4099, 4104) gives 6.63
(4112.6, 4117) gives 5.96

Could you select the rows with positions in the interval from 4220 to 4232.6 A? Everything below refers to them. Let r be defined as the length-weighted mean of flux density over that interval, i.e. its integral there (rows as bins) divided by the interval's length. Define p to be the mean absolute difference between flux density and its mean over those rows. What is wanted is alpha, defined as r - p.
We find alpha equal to 3.04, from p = 0.230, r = 3.27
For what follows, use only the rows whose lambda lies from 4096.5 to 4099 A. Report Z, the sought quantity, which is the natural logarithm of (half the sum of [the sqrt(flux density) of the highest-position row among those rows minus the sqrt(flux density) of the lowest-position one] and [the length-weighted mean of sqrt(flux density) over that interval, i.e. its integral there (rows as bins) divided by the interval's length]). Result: -0.15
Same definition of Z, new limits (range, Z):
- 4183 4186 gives -0.06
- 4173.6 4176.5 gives -0.18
